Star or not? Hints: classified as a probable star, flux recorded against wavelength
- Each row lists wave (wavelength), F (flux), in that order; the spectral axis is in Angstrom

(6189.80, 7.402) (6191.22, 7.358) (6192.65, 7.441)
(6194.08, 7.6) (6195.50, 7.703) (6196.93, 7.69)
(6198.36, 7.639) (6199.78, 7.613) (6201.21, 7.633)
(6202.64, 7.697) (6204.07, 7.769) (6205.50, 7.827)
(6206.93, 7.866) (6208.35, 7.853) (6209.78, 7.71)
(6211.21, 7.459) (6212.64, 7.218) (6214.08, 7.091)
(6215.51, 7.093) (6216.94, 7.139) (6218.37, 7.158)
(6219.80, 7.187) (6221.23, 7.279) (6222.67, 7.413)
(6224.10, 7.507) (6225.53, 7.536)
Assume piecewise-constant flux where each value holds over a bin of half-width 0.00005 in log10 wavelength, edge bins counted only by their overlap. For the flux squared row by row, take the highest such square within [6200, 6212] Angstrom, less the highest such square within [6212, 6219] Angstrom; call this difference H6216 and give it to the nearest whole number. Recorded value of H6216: 10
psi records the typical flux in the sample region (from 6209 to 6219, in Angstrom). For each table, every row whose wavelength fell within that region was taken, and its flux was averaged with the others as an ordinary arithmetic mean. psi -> 7.27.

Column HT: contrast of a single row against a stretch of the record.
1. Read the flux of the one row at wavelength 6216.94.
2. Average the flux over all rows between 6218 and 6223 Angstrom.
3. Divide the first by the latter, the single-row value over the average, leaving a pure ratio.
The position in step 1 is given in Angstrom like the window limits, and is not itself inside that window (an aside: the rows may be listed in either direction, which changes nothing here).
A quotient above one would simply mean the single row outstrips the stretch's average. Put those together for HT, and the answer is 0.98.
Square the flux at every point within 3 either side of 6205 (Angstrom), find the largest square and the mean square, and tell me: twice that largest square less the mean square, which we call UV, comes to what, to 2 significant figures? 63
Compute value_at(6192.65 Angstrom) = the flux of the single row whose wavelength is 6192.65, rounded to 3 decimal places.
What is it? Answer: 7.441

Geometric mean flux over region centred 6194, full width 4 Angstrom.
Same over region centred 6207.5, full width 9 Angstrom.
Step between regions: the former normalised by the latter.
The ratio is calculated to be 0.98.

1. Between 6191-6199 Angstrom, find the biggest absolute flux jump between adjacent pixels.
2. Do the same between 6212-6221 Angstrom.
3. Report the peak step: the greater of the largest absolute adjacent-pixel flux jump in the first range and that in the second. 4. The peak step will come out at 0.16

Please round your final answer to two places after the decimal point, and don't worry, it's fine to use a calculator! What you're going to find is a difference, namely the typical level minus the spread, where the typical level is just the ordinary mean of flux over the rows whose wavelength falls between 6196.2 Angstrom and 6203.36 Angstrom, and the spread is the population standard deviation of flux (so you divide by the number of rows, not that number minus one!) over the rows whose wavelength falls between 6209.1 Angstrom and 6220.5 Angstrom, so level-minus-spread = 7.45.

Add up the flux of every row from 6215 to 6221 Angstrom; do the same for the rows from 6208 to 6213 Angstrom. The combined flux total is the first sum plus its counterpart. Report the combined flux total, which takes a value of 58.8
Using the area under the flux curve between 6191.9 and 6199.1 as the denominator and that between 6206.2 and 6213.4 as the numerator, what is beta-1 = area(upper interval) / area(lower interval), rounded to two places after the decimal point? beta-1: 1.00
